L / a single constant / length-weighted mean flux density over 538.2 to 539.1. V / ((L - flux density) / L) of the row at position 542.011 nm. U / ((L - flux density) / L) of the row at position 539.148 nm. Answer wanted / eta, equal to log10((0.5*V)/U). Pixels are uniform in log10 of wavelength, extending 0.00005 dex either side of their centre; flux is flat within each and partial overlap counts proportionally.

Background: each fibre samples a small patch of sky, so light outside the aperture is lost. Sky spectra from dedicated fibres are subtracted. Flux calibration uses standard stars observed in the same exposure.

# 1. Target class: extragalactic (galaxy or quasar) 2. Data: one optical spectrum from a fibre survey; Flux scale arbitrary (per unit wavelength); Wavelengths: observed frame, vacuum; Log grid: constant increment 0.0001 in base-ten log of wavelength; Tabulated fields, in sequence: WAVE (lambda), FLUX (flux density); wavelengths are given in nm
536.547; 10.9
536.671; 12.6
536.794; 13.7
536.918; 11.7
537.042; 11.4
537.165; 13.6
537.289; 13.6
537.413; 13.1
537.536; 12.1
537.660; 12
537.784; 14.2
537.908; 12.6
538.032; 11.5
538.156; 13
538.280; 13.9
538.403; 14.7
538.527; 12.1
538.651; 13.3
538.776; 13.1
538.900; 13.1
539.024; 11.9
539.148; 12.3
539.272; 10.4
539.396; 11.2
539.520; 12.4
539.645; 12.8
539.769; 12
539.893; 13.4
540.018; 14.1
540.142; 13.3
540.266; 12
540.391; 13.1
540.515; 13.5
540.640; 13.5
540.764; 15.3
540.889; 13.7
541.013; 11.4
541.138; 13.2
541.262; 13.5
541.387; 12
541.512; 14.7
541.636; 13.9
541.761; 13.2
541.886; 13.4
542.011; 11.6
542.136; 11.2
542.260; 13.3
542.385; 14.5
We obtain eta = 0.0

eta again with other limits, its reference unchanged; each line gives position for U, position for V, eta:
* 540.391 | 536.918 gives 1.2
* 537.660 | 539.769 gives -0.3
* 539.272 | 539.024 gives -0.6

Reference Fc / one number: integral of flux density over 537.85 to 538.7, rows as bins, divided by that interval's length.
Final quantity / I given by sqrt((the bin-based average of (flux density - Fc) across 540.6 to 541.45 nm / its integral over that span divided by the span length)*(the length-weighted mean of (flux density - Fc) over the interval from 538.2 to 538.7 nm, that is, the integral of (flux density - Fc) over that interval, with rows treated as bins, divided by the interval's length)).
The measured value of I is 0.31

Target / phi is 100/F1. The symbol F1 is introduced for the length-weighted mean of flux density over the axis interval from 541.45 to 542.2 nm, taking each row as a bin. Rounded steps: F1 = 13.01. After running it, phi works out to 7.69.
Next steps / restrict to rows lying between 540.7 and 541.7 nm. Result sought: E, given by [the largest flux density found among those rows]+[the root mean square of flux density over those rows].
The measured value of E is 28.8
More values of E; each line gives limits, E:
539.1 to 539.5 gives 23.6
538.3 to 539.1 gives 27.8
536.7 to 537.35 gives 26.5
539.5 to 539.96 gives 26.1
